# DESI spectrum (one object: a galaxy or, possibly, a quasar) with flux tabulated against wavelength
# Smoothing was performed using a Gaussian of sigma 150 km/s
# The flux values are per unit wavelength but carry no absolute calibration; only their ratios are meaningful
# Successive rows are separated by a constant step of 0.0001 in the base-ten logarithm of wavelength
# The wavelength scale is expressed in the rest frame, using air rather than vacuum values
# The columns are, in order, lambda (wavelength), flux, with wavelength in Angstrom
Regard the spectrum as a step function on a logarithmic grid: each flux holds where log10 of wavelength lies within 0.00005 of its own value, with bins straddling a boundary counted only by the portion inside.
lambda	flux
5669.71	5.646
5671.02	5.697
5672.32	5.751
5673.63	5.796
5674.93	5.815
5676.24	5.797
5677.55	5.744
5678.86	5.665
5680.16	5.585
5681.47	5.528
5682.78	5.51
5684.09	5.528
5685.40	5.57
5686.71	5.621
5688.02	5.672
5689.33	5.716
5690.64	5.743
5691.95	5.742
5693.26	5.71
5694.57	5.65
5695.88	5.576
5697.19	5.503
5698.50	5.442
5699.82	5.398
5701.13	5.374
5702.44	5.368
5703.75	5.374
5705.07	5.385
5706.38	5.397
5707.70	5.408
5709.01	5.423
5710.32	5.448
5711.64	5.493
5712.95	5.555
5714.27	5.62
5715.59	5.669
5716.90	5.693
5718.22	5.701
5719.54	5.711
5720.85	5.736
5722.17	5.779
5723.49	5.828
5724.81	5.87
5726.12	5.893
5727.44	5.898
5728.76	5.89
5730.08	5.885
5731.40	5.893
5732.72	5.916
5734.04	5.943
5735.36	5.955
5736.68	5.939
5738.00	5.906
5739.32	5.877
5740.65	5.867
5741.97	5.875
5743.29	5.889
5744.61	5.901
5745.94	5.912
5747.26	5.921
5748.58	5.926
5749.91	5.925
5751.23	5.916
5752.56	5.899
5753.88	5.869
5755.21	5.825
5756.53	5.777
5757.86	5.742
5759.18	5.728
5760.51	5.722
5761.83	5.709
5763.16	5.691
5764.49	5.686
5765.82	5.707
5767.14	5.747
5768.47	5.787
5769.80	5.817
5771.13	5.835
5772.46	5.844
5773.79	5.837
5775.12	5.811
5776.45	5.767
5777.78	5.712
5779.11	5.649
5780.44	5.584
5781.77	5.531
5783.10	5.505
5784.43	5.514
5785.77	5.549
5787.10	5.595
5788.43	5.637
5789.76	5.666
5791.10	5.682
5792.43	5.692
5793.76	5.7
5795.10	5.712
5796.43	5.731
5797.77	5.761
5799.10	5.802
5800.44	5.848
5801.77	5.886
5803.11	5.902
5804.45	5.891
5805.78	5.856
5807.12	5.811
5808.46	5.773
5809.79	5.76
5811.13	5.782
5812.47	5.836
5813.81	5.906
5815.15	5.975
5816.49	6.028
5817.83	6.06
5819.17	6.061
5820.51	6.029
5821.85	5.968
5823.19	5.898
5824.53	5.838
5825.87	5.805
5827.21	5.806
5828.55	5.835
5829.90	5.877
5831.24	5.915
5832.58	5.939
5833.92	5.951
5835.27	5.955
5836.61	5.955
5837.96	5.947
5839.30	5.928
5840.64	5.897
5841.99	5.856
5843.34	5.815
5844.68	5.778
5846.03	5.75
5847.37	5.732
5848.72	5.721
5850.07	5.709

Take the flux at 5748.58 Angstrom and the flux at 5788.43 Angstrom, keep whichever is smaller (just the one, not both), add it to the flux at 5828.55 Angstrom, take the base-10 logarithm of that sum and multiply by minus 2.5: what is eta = -2.65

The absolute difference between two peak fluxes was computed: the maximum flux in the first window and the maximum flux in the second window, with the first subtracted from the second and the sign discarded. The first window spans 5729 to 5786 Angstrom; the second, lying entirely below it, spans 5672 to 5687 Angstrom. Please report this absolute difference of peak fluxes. 0.14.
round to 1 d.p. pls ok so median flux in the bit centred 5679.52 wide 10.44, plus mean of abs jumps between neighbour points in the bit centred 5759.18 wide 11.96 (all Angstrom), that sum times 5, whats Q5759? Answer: 28.2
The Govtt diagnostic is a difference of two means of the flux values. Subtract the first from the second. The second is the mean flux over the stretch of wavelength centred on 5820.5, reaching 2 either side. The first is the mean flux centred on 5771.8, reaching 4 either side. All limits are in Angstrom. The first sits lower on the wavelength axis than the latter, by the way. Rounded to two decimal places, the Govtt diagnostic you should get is 0.20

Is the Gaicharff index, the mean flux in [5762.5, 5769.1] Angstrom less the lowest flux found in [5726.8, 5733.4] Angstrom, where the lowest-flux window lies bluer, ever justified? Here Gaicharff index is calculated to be -0.2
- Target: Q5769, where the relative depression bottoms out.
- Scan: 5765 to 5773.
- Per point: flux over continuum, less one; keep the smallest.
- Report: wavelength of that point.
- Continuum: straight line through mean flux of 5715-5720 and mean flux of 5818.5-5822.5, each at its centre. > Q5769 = 5765.82 Angstrom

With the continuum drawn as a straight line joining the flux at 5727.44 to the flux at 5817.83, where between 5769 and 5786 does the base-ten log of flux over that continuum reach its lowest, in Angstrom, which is 5783.10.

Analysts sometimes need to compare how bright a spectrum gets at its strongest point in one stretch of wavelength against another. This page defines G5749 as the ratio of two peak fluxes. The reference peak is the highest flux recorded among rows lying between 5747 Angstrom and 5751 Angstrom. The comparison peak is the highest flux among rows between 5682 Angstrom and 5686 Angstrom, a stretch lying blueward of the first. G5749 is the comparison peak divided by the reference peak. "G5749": 0.94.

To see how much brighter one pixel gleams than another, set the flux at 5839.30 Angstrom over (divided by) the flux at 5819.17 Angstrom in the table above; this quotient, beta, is 0.98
